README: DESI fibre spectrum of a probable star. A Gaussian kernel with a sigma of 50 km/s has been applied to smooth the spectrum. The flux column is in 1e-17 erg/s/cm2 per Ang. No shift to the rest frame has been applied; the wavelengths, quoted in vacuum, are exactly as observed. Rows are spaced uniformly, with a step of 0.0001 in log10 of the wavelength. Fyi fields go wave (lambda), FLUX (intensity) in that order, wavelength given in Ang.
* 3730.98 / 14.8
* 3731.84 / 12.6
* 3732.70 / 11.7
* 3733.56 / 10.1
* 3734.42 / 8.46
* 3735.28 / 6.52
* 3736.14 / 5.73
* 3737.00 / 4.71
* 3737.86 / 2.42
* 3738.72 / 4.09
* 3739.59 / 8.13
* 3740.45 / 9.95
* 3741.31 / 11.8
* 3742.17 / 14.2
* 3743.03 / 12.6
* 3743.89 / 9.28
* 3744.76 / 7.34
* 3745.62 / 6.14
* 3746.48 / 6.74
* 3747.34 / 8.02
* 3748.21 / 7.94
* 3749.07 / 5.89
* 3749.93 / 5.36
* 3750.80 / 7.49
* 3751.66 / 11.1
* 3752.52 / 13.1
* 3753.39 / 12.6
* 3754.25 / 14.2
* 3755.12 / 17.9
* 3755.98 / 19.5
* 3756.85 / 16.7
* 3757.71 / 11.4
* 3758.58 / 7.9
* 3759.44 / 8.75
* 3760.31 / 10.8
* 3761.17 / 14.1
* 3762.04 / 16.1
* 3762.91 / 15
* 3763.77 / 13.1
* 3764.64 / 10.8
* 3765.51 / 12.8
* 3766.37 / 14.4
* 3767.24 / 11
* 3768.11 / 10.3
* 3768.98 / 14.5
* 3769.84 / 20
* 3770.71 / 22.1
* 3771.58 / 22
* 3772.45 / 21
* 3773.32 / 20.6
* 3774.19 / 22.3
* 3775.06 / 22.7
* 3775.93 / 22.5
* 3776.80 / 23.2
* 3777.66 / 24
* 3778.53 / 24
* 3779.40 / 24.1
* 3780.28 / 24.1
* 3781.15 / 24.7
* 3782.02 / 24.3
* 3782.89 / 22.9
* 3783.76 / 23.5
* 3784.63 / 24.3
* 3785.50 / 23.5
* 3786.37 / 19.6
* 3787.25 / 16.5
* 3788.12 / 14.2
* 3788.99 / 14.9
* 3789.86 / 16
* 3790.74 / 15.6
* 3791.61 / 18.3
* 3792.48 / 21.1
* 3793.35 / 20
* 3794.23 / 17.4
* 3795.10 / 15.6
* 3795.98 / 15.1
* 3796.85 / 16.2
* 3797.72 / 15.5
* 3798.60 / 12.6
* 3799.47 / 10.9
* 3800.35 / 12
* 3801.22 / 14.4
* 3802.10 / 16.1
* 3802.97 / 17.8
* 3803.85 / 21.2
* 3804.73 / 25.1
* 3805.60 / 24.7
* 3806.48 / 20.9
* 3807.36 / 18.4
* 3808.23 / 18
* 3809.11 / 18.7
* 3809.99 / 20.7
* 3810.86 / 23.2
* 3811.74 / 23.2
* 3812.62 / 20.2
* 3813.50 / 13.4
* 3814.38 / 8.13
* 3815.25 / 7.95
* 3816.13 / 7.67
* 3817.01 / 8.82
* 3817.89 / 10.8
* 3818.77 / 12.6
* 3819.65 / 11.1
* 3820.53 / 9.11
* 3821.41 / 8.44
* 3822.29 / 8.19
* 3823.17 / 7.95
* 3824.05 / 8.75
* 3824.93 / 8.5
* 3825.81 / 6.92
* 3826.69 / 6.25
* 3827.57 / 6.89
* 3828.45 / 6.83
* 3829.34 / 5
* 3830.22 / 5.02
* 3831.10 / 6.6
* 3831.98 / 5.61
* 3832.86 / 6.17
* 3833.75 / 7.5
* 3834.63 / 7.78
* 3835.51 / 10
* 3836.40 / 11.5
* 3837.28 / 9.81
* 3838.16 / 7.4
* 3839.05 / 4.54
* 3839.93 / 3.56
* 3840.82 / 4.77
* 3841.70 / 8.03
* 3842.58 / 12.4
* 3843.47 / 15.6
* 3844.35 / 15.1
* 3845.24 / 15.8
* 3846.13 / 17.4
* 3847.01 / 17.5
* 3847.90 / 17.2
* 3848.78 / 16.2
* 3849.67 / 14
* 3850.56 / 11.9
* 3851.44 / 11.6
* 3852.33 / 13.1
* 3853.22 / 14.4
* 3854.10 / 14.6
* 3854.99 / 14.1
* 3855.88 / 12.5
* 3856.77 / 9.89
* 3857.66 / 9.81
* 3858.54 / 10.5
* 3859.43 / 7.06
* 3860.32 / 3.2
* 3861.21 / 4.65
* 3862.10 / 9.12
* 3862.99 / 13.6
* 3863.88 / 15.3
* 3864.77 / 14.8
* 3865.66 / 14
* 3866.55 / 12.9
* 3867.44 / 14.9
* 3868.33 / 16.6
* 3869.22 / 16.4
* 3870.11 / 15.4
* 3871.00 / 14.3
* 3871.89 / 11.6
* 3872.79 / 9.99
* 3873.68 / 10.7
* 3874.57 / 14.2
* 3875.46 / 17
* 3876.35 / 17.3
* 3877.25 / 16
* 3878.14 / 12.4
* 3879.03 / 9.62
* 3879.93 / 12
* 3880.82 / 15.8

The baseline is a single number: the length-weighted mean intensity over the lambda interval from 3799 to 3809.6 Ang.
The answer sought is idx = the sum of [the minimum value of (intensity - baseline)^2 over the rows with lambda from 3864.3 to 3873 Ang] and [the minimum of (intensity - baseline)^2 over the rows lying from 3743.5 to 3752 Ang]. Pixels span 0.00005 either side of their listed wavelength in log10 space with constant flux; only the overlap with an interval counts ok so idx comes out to 53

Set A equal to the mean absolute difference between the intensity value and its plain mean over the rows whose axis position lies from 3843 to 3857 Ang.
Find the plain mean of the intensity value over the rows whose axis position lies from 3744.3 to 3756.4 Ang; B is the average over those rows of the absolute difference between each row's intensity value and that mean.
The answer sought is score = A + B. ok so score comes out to 5.6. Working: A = 1.7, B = 3.9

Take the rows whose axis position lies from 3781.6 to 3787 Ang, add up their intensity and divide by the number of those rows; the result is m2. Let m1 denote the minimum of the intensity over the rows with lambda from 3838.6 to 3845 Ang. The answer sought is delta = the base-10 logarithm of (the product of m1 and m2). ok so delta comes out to 1.91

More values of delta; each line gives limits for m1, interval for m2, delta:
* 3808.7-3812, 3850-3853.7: 2.38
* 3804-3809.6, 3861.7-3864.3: 2.36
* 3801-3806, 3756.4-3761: 2.20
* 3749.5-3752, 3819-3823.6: 1.68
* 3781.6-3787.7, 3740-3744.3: 2.28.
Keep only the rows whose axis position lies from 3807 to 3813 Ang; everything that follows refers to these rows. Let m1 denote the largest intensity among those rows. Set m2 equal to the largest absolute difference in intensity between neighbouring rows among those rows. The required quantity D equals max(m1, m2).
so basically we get 23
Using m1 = 23.2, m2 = 3.0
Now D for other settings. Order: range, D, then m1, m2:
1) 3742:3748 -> 14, 14.2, 3.3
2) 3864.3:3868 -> 15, 14.9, 2.0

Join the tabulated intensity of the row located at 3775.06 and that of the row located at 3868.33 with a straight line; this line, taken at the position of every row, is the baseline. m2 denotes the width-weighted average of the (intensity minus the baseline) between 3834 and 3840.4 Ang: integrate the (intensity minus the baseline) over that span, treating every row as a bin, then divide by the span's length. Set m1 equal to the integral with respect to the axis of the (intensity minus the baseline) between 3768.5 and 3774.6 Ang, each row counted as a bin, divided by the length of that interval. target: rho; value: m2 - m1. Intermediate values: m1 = -2.7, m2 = -11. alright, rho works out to -8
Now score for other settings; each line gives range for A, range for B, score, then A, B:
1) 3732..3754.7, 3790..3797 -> 4.5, 2.7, 1.8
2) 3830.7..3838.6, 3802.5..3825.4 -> 7.4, 1.6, 5.8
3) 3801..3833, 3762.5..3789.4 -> 10.0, 5.7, 4.3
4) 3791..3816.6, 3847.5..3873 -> 6.5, 3.9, 2.7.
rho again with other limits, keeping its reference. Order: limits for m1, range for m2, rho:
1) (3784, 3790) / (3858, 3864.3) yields -5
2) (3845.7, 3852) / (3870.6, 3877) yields 0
